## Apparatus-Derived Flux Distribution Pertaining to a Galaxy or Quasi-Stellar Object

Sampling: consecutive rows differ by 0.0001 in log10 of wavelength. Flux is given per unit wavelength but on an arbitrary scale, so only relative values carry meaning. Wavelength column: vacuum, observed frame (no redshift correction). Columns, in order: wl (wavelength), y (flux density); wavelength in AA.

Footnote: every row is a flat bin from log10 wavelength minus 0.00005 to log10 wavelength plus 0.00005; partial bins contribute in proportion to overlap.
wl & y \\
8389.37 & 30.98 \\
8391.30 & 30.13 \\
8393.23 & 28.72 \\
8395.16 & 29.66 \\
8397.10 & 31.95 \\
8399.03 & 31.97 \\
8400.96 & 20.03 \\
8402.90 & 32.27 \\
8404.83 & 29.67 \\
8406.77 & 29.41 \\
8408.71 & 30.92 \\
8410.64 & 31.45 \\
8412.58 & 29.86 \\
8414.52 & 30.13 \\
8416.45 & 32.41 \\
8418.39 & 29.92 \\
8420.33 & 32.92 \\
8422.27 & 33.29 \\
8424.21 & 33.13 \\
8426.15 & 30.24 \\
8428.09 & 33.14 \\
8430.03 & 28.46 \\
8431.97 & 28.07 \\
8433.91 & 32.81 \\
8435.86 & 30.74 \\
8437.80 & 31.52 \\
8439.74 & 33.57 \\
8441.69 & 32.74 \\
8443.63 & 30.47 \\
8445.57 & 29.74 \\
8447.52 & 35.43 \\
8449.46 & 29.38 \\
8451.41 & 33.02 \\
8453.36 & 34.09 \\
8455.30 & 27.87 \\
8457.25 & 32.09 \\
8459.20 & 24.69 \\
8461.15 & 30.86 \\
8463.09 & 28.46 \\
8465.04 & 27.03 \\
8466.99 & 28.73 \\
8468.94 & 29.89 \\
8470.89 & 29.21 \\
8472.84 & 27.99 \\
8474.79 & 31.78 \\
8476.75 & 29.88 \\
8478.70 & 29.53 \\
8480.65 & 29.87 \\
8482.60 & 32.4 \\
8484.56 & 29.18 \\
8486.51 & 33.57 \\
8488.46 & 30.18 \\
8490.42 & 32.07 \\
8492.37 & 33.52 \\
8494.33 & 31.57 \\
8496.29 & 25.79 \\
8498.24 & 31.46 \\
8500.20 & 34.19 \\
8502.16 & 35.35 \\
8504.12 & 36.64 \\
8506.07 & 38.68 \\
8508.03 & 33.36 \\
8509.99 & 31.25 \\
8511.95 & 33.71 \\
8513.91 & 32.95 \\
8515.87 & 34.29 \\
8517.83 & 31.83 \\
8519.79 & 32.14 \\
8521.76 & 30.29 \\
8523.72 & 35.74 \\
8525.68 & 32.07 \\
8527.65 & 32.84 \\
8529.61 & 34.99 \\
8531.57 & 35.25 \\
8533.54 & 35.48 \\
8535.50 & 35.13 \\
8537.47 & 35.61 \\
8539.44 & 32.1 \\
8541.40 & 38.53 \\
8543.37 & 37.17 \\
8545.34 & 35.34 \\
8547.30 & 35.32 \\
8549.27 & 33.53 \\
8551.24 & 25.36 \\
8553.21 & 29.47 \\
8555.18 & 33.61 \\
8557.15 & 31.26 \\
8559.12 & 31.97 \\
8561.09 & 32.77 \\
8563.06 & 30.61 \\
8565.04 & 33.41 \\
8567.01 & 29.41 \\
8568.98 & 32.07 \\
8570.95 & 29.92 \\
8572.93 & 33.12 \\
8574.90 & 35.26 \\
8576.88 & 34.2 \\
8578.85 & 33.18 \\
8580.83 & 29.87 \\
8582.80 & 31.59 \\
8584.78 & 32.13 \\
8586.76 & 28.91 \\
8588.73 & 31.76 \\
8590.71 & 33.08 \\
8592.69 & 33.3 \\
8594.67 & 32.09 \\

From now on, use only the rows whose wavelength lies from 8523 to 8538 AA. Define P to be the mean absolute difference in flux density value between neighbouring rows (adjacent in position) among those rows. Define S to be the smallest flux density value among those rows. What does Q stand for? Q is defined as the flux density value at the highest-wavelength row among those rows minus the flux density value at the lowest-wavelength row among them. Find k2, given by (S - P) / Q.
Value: -238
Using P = 1.1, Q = 0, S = 32.07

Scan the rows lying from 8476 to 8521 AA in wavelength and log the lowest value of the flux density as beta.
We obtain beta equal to 25.79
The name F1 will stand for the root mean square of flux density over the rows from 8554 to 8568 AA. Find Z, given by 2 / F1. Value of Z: 0.0627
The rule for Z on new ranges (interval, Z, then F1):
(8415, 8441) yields 0.0633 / 31.6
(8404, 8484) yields 0.0651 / 30.7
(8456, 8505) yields 0.0650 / 30.8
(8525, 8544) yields 0.0572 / 35.0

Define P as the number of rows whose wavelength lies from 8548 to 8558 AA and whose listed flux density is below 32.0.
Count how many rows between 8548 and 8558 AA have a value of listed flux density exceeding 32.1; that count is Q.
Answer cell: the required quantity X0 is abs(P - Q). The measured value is 1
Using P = 3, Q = 2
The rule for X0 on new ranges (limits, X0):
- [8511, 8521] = 3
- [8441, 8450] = 1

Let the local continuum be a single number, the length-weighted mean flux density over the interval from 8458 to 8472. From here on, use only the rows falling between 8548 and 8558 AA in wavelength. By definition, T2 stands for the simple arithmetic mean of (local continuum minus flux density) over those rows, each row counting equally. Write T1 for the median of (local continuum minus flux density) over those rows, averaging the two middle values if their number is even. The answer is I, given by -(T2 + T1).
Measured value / 5.0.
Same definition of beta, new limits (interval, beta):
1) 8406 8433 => 28.07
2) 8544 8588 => 25.36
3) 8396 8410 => 20.03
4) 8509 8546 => 30.29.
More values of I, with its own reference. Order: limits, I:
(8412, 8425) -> 7.1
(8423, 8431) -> 6.0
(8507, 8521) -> 8.8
